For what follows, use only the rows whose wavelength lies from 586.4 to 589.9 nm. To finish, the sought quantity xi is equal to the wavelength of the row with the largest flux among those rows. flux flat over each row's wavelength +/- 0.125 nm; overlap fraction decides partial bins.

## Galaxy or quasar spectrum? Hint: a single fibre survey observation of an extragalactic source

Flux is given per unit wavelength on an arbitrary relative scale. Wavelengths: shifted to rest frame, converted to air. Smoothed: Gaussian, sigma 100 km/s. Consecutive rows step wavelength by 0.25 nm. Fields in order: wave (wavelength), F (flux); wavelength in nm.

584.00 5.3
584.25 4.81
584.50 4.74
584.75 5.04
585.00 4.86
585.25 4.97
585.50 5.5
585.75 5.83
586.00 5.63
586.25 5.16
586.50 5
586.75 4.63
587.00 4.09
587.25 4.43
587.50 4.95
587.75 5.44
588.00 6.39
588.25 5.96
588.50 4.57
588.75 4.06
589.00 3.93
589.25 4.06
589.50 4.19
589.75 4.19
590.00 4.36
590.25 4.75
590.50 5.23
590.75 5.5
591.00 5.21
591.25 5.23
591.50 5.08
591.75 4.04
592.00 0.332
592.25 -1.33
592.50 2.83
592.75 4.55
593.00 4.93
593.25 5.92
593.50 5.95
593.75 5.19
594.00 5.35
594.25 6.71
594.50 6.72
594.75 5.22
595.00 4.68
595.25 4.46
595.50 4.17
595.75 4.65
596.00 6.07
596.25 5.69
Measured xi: 588.00 nm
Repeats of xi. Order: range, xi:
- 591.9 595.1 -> 594.50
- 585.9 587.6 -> 586.00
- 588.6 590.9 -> 590.75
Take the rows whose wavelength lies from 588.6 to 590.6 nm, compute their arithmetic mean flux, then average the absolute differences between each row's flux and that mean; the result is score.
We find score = 0.33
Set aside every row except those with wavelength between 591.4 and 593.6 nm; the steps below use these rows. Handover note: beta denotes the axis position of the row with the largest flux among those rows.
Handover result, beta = 593.50 nm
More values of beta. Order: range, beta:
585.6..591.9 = 588.00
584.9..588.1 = 588.00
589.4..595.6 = 594.50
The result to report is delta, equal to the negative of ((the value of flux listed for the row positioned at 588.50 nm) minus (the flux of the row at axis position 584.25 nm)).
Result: 0.2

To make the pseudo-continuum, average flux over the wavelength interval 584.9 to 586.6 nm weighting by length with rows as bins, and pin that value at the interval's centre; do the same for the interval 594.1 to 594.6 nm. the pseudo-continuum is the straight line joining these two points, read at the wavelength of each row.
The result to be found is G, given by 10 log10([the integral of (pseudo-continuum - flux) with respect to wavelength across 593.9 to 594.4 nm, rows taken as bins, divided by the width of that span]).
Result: -3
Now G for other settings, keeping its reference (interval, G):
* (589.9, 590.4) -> 1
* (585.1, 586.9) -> -10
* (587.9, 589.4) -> 0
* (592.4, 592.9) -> 4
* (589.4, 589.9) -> 2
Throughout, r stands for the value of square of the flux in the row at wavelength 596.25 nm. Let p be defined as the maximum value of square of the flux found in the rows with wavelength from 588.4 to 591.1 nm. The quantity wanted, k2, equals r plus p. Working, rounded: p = 30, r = 32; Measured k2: 62.6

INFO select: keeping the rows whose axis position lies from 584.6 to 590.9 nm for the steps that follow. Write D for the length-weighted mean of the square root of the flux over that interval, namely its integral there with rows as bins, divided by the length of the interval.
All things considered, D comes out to 2.21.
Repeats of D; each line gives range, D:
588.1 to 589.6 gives 2.11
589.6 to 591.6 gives 2.22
